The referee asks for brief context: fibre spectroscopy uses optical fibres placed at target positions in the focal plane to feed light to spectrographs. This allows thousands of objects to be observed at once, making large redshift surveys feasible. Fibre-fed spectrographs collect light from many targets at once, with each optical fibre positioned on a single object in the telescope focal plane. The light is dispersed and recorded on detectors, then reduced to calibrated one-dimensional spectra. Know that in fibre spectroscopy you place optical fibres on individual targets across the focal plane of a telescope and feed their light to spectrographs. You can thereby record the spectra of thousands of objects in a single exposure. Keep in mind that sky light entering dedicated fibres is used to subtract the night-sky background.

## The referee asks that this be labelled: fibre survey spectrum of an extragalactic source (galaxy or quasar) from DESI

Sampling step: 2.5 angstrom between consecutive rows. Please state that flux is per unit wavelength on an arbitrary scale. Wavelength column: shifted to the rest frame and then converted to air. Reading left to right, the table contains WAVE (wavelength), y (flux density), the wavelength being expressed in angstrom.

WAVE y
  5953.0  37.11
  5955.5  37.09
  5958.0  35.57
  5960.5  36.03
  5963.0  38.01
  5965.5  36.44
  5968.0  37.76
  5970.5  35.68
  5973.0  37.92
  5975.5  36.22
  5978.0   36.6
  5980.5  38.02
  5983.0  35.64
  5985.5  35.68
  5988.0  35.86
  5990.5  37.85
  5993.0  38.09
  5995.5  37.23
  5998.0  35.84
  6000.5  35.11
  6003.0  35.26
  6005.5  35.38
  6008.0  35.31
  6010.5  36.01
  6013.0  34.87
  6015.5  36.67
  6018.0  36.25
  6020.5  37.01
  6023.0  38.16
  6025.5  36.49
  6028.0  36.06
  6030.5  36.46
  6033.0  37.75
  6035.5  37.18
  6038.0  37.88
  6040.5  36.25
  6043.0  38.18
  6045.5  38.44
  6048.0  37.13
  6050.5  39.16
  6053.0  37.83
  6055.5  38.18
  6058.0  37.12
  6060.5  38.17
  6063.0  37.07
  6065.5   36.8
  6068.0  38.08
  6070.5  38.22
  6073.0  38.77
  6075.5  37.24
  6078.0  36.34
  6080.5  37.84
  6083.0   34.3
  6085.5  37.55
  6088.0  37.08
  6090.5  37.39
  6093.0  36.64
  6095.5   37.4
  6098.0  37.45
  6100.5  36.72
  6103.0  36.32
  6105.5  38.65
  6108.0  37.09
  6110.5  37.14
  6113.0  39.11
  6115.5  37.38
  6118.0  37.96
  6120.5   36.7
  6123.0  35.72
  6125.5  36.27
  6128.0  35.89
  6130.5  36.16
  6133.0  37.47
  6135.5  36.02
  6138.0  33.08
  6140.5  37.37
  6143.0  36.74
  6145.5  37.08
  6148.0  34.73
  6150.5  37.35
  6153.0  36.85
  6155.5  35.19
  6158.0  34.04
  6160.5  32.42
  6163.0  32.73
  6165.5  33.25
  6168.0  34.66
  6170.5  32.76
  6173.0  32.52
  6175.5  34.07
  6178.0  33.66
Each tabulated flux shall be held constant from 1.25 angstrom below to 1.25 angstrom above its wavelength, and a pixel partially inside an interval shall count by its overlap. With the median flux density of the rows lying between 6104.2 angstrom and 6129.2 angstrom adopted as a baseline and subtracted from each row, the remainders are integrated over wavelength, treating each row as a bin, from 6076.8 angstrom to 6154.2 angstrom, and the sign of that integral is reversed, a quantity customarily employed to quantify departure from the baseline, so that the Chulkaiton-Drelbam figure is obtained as 27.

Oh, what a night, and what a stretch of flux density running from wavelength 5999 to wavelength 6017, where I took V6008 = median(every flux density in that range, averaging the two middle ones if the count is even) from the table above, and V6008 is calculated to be 35.31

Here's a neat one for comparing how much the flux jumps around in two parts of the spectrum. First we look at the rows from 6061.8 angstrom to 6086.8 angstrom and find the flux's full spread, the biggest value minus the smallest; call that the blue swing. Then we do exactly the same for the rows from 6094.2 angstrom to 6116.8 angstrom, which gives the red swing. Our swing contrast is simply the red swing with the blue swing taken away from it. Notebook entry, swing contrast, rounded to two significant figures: -1.7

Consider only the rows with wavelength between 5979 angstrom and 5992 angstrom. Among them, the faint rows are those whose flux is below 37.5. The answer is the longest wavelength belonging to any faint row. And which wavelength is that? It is 5988.0 angstrom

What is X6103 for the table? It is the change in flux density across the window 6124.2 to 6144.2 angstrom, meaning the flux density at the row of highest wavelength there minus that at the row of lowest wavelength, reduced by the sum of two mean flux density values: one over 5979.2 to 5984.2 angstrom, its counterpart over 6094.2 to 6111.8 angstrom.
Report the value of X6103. -73.6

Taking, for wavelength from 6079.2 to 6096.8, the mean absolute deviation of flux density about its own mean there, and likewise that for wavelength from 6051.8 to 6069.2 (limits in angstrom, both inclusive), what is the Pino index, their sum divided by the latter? 2.55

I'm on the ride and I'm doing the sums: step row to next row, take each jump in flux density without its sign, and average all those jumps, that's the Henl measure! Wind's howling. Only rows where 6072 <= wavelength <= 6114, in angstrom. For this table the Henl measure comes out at 1.3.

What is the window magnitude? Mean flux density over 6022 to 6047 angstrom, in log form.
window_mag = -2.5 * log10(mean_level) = -3.93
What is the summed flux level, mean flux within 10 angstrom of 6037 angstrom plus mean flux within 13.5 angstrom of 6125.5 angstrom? 73.8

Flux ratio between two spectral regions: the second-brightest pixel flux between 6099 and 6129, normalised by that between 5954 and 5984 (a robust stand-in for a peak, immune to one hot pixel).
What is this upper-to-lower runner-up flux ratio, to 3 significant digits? 1.02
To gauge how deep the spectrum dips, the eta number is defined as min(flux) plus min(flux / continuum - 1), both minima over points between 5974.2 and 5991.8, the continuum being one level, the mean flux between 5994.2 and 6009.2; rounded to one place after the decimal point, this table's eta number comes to 35.6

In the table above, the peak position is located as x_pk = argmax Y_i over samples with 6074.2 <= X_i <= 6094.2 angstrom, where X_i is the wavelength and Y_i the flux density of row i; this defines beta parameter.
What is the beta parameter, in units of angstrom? 6080.5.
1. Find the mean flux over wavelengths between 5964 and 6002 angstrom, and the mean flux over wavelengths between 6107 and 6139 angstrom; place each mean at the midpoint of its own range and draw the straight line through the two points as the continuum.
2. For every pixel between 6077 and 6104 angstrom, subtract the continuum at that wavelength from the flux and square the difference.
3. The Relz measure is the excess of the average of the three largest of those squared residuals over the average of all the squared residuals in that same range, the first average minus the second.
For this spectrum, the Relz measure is 1.67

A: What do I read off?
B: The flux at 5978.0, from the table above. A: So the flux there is 36.6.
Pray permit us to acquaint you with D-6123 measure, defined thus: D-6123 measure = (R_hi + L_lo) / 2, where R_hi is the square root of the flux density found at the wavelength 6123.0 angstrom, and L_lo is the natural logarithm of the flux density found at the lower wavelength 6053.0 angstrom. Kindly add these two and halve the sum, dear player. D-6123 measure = 4.80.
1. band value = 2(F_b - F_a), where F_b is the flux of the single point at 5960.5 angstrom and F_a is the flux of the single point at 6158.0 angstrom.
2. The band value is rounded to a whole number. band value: 4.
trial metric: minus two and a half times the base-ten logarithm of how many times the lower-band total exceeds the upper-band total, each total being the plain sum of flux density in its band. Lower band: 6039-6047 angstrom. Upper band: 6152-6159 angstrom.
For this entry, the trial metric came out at -0.067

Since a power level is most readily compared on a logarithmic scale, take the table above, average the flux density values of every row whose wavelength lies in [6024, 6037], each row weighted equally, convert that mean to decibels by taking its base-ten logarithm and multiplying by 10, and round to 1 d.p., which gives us 15.7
